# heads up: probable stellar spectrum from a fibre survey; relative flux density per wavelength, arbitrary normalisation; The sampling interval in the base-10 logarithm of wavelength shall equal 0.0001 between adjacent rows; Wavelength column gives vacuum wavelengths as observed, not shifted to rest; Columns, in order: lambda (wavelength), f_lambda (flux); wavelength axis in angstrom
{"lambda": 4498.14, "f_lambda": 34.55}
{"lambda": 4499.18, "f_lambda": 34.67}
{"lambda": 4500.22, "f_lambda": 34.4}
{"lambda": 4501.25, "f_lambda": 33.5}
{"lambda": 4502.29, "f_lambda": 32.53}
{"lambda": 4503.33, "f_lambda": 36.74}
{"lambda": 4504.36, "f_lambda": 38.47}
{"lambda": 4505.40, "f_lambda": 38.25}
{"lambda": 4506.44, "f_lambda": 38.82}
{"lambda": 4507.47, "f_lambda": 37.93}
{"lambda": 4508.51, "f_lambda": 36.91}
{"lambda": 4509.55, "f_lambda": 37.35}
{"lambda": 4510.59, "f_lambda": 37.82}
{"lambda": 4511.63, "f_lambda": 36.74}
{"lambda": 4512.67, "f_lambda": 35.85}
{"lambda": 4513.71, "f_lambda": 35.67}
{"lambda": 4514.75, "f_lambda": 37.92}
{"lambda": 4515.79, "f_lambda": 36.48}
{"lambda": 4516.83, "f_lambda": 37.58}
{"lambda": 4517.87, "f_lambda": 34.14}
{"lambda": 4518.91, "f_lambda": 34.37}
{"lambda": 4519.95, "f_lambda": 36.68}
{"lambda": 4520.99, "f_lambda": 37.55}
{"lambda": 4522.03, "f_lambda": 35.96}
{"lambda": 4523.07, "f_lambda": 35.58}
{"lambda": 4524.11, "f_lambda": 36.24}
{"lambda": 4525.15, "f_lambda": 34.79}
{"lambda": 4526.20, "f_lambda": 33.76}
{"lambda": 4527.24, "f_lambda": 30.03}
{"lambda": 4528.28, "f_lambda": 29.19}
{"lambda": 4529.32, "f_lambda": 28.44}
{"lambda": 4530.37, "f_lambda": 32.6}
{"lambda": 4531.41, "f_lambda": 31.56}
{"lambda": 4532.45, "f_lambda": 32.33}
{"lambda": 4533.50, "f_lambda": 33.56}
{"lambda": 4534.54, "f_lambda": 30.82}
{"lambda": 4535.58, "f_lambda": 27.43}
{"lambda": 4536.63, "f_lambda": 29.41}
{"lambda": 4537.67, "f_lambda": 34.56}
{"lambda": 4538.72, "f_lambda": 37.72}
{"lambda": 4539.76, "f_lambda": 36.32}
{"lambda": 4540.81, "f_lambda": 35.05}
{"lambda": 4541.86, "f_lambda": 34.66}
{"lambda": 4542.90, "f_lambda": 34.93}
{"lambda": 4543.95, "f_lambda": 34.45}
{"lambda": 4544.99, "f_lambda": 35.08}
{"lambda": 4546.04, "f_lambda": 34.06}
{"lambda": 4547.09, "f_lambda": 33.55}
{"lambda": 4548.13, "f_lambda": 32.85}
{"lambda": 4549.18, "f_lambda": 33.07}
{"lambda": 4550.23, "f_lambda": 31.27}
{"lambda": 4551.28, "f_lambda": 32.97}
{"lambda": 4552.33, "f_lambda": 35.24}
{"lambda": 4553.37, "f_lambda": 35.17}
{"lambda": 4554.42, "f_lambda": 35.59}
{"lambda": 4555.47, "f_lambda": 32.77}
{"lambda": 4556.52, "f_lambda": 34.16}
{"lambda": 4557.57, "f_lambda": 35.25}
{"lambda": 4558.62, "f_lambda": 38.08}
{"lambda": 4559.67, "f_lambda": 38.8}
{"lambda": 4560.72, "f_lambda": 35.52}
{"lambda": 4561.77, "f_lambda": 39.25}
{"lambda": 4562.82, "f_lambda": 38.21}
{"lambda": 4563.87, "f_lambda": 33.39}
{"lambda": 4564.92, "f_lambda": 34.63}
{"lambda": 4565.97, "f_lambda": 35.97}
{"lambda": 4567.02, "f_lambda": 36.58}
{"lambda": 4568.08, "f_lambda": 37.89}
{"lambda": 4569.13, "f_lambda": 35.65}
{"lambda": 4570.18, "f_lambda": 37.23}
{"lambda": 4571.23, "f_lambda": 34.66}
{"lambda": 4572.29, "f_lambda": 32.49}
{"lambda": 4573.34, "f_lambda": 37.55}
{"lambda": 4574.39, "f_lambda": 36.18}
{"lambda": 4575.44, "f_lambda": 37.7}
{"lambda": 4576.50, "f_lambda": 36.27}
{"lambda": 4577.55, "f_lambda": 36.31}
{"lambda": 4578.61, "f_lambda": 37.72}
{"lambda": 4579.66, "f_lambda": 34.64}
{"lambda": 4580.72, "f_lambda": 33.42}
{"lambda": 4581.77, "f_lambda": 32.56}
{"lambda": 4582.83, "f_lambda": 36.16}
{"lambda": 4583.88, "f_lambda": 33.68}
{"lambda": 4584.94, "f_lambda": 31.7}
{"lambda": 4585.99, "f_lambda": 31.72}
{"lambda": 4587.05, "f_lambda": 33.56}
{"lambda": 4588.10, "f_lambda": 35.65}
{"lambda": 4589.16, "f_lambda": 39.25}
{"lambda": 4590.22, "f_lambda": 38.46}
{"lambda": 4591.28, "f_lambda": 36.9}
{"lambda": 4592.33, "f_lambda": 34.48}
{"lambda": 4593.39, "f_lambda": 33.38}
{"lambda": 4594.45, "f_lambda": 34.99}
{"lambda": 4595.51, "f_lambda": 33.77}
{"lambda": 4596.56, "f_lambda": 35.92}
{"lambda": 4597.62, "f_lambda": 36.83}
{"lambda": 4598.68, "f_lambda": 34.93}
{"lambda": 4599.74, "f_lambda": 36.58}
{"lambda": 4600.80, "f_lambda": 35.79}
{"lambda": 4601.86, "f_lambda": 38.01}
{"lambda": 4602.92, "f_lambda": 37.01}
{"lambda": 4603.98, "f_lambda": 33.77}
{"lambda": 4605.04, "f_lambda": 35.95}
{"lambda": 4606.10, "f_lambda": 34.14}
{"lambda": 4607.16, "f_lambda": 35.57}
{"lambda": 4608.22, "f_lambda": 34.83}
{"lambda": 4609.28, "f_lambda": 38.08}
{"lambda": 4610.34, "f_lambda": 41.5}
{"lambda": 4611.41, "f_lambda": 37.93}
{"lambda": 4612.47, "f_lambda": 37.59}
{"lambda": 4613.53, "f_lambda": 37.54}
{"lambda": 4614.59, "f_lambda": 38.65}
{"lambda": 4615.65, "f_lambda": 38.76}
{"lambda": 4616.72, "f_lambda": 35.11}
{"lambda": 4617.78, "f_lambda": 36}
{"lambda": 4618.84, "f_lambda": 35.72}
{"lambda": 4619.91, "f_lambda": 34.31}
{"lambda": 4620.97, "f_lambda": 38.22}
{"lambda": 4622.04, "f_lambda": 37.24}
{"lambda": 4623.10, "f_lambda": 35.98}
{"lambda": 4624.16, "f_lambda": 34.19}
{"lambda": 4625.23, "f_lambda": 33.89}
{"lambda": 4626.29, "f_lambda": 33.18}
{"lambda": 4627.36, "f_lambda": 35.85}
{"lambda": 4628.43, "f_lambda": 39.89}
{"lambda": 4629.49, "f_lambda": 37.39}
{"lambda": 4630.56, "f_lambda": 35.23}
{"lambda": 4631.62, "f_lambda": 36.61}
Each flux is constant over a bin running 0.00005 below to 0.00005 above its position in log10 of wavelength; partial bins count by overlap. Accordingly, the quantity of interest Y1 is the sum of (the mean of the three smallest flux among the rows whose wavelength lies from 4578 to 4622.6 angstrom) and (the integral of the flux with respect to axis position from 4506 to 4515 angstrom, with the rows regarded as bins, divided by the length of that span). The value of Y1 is 69.2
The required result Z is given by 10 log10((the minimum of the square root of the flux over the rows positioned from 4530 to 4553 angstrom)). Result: 7.19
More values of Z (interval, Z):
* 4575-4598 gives 7.51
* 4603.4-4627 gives 7.60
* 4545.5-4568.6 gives 7.48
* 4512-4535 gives 7.27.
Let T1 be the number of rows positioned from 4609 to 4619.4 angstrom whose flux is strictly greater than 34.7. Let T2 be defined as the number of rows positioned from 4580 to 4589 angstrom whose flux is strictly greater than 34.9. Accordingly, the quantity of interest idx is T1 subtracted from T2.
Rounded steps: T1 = 10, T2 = 2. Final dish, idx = -8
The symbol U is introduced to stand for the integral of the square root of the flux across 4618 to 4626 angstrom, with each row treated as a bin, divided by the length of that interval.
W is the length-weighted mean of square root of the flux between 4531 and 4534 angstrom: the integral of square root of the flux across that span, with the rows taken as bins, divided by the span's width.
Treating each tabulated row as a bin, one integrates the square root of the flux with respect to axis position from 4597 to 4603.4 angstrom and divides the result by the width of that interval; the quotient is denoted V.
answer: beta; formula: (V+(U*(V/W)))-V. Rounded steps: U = 5.97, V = 6.04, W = 5.696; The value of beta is 6.3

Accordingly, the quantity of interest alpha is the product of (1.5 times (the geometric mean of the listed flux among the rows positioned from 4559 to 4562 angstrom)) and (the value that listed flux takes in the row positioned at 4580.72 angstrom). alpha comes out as 1896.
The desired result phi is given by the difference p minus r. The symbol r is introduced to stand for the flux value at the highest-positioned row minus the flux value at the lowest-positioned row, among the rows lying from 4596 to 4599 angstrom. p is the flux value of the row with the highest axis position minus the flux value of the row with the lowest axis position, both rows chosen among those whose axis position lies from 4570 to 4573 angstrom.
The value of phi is -4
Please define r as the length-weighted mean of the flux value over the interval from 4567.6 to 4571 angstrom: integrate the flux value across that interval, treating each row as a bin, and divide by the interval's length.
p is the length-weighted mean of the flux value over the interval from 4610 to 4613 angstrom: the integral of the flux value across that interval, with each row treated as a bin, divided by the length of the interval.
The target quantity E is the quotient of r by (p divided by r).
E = 34.9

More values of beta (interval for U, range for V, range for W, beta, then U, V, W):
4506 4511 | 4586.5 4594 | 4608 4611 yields 5.9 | 6.15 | 5.99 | 6.187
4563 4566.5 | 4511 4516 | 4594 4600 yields 6.0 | 5.92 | 6.04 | 5.957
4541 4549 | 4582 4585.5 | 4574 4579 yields 5.6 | 5.85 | 5.81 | 6.063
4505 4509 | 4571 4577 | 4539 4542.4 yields 6.2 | 6.17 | 5.98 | 5.962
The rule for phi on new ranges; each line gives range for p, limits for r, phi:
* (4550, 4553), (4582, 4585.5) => 8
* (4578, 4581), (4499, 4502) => -3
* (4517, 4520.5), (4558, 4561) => 5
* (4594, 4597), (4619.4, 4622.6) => -2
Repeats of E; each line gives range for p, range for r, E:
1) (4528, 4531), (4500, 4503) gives 37.4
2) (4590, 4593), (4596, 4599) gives 35.7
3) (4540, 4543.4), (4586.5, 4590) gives 37.7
